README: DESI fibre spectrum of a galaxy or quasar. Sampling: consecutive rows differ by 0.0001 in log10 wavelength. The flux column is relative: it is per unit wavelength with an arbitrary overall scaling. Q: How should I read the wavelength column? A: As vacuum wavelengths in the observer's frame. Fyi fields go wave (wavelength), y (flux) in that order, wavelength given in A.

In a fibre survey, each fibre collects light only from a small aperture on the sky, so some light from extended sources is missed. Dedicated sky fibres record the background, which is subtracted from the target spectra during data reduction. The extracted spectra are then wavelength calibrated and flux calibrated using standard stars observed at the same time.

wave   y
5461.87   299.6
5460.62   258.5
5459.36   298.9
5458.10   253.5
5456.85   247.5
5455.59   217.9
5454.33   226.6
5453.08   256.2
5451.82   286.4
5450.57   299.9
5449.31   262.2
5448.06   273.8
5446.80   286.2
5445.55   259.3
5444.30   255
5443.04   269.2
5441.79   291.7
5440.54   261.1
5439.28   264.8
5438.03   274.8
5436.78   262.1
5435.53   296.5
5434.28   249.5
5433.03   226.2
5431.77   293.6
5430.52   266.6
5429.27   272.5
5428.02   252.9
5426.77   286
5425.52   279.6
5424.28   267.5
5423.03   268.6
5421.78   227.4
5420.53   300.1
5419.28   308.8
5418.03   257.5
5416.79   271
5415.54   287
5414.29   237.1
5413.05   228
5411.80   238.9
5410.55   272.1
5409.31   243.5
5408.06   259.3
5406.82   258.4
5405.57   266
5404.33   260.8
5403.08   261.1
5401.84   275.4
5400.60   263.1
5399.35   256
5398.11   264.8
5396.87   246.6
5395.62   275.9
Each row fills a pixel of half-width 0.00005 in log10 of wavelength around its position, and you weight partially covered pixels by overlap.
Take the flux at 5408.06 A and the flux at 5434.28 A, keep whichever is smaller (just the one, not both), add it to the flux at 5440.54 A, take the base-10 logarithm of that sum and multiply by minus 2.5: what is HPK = -6.77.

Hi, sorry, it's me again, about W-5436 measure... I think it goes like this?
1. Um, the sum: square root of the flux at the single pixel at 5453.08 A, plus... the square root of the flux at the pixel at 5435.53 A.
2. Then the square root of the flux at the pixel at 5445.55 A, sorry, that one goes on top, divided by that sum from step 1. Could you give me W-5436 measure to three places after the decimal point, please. 0.485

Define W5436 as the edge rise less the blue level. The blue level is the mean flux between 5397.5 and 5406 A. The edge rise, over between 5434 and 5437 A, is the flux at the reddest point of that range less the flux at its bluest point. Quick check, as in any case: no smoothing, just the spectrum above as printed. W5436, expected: -251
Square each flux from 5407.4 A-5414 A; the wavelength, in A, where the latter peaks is 5410.55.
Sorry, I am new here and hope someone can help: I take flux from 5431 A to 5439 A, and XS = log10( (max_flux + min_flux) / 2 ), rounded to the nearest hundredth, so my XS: 2.42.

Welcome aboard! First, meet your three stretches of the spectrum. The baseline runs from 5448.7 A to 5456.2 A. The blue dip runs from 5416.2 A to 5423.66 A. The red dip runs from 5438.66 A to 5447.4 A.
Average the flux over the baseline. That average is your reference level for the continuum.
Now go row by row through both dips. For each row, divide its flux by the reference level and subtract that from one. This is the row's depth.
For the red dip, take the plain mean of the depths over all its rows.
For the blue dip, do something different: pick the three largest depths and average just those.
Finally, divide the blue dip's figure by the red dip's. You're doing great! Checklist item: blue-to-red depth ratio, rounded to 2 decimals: -0.62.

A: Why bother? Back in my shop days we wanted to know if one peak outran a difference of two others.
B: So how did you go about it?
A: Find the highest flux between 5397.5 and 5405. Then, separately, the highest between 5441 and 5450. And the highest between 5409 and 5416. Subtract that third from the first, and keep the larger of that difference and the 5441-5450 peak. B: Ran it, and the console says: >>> 292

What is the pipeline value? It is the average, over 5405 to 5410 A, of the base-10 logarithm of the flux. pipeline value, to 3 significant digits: 2.41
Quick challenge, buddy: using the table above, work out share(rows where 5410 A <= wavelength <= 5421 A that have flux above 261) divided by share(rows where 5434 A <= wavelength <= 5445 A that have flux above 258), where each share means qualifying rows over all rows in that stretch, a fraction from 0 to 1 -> 0.71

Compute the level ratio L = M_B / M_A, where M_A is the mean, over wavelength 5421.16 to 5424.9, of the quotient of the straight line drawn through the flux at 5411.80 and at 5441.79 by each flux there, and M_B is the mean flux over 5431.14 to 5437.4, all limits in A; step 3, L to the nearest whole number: 260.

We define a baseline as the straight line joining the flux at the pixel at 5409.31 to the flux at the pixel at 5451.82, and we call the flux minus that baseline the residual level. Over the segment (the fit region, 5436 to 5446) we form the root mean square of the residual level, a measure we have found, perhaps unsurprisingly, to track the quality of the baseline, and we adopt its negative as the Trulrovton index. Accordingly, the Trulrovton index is -14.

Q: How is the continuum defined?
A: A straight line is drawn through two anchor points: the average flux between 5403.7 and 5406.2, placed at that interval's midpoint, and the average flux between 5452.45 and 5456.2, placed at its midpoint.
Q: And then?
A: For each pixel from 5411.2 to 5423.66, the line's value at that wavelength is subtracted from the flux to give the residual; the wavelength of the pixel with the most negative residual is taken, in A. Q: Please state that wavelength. 5413.05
